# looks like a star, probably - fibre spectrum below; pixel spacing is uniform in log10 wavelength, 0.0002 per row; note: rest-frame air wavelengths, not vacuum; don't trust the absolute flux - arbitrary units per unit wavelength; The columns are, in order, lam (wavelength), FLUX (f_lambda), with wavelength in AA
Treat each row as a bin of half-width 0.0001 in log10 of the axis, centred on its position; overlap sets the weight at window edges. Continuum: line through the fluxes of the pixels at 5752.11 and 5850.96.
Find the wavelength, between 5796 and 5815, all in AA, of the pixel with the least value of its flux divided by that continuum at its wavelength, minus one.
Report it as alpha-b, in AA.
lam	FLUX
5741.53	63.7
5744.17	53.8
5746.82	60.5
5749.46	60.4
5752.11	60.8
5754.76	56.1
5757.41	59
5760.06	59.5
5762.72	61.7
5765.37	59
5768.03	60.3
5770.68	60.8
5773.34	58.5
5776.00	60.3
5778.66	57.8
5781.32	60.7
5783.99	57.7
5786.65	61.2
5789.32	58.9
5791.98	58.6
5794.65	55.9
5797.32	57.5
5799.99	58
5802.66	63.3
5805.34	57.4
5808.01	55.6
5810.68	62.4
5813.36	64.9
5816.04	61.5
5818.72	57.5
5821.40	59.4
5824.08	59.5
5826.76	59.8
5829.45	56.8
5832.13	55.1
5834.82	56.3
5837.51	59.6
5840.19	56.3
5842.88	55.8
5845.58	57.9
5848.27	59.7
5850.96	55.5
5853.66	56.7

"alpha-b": 5808.01 AA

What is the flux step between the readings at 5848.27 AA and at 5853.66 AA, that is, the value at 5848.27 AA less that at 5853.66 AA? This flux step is 3.0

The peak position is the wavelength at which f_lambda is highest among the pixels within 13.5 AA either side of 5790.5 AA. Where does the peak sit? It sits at 5802.66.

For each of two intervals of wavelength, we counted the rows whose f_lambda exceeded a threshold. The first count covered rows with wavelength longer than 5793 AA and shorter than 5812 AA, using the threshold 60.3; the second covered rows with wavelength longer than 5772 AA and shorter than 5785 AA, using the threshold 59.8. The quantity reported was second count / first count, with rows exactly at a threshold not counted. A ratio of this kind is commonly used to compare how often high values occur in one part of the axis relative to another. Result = 1.0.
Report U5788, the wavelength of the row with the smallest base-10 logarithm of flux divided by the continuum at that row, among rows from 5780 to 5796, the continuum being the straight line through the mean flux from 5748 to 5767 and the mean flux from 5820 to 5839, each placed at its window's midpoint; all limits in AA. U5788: 5794.65 AA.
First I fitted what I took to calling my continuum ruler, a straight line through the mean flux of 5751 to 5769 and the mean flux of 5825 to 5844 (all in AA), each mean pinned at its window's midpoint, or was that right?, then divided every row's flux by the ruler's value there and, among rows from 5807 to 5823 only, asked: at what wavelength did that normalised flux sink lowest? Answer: 5808.01 AA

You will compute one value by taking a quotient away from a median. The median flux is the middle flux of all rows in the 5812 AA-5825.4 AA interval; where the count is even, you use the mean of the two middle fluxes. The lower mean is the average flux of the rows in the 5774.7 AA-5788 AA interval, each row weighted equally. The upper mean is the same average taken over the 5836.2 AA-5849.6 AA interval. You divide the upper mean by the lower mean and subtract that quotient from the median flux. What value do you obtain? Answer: 58.5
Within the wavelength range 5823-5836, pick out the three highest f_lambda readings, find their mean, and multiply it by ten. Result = 587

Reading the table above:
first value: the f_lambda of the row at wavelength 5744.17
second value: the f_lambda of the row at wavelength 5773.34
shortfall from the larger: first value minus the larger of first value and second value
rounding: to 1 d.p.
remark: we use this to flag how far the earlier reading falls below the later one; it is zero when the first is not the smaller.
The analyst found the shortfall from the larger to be -4.7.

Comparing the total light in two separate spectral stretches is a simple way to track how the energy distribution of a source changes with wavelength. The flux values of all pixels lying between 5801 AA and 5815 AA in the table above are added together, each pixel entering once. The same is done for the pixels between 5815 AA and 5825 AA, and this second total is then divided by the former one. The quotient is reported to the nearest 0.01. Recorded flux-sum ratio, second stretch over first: 0.78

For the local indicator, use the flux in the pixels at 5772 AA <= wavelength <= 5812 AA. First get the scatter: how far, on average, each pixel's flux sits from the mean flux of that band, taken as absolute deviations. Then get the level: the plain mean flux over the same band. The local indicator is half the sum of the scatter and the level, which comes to 30.3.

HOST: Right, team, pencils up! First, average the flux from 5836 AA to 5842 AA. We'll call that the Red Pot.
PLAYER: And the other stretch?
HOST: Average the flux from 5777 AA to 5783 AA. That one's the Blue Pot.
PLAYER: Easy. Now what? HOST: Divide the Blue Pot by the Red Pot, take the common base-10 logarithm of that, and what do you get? 0.010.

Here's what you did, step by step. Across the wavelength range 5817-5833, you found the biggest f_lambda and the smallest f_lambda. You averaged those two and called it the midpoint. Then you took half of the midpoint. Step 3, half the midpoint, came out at 28.7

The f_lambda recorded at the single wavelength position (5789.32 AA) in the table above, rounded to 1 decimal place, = 58.9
